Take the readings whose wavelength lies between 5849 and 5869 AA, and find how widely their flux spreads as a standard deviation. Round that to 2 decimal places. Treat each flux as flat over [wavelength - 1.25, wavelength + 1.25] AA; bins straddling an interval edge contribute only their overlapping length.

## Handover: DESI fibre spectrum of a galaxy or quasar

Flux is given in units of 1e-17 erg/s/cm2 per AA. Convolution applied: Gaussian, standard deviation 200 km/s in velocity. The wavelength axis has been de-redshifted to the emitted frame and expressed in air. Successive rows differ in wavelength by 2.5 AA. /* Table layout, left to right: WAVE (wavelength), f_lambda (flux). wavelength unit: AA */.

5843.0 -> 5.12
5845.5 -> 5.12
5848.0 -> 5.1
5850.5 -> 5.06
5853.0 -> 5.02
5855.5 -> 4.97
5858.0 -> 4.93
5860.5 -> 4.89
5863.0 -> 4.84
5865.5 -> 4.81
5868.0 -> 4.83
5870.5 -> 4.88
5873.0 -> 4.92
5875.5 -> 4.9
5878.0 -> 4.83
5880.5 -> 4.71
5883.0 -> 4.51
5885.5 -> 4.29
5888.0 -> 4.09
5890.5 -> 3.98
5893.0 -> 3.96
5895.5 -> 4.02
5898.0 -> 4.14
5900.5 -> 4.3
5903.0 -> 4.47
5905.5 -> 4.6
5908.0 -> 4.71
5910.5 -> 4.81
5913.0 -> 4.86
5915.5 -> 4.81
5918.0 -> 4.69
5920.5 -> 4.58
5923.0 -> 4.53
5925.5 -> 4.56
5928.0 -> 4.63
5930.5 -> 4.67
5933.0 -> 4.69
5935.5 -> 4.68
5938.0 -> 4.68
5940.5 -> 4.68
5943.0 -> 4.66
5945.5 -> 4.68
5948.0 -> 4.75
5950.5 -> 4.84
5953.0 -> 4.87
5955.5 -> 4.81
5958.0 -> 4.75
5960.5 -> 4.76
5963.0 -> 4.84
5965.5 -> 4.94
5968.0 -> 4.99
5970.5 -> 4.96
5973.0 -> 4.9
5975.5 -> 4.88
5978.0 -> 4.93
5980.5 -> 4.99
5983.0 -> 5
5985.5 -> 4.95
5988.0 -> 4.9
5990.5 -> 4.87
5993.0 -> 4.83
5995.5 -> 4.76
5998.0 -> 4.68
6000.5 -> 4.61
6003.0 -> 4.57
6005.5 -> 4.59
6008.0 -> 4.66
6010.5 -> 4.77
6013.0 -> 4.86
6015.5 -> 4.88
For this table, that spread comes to 0.09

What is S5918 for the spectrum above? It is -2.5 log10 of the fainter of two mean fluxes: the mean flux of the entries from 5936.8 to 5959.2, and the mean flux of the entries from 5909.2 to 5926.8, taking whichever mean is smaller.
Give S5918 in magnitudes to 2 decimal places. -1.68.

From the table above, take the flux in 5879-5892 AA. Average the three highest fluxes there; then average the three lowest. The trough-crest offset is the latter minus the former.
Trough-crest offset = -0.38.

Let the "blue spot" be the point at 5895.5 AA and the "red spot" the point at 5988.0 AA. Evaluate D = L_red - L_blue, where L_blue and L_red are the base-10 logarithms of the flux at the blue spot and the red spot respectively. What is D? 0.086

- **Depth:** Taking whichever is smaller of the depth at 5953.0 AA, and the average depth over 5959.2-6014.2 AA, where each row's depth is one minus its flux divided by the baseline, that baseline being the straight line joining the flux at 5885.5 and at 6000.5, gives -0.09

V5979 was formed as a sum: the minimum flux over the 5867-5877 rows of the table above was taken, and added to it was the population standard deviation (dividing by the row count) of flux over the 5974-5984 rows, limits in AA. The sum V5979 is 4.88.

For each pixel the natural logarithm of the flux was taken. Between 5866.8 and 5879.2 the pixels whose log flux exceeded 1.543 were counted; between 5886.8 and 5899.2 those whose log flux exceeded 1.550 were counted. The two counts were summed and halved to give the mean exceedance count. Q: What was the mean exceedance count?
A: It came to 2.5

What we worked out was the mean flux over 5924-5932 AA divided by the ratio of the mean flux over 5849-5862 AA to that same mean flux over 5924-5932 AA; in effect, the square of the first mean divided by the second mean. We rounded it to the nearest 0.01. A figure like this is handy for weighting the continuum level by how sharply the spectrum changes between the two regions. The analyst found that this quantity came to 4.29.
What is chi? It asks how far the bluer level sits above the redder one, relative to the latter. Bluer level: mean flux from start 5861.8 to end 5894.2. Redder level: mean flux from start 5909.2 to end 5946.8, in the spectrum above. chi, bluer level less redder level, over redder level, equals -0.021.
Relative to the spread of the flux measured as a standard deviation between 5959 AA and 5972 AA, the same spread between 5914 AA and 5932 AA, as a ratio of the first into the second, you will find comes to 1.0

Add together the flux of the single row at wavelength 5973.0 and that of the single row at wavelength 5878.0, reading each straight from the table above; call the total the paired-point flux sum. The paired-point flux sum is 9.7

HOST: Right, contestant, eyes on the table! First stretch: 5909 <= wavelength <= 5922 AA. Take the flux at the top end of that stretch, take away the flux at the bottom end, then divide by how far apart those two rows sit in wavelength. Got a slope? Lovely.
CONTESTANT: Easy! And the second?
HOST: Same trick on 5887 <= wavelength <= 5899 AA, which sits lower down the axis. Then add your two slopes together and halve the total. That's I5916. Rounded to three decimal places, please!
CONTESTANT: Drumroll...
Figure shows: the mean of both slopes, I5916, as -0.009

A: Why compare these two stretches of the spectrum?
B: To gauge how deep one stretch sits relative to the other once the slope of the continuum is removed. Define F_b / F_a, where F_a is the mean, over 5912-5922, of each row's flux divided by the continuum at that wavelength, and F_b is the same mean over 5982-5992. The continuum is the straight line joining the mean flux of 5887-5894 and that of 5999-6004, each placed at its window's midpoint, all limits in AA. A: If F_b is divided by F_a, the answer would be 0.957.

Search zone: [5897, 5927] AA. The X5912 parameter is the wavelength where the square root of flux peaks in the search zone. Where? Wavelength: 5913.0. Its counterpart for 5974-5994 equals 5983.0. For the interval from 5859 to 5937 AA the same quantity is 5873.0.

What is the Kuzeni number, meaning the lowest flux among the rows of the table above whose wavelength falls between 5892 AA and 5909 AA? 3.96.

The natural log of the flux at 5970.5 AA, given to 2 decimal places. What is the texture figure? 1.60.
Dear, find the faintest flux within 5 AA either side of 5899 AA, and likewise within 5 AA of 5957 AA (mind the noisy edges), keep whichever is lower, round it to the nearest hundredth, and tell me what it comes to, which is 4.02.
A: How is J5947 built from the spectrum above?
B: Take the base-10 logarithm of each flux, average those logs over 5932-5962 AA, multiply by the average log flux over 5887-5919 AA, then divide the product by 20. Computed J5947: 0.0218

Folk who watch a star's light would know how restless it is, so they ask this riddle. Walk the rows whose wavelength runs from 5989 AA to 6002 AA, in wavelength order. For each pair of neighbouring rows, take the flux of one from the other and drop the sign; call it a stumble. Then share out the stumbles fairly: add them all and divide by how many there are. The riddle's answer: 0.065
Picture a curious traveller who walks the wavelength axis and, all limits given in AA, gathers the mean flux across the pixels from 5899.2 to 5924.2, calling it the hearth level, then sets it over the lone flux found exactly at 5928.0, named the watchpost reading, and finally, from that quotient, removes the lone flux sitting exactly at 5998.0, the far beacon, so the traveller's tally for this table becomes -3.68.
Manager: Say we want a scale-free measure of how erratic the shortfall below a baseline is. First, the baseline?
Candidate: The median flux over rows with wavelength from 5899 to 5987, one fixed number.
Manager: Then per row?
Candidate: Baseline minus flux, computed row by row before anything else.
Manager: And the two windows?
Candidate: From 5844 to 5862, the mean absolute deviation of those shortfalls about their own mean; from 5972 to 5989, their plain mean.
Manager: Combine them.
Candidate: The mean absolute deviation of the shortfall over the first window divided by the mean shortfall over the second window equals 0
